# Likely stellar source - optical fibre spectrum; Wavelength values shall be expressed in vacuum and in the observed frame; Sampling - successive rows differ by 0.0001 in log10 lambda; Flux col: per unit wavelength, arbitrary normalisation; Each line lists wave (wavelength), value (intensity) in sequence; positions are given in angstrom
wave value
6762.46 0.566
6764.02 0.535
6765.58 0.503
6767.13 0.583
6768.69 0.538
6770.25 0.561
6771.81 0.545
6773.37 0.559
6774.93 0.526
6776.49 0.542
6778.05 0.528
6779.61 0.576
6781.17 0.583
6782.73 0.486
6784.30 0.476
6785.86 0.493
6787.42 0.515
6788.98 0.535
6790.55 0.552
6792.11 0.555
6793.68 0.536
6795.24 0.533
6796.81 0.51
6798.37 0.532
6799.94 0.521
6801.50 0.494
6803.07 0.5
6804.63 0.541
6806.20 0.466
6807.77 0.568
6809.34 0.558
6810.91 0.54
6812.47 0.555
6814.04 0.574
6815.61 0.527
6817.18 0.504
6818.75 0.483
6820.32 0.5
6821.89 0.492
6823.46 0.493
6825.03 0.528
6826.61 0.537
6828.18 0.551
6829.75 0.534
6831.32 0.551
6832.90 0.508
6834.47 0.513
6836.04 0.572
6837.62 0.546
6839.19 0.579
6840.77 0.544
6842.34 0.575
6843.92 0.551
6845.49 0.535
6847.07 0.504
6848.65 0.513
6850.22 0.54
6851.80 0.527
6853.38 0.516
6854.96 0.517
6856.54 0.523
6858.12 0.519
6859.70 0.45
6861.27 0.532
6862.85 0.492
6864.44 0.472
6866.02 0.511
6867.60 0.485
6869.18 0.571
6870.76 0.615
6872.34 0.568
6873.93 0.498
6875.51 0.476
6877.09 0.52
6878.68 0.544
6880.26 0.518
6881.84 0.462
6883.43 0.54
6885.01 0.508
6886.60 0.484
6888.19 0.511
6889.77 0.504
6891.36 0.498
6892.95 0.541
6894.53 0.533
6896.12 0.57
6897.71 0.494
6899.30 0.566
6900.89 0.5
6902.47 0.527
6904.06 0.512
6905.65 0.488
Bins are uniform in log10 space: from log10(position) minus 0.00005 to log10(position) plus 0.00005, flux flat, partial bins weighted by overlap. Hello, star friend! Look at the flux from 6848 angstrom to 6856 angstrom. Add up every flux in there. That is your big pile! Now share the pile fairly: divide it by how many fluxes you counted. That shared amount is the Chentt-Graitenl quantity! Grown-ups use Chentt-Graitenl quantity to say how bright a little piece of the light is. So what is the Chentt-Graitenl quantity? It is 0.523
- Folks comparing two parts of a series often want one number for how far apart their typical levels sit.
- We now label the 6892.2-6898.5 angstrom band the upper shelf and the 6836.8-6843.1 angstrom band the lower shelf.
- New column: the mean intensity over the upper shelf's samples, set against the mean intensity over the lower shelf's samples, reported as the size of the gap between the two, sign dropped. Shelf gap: 0.026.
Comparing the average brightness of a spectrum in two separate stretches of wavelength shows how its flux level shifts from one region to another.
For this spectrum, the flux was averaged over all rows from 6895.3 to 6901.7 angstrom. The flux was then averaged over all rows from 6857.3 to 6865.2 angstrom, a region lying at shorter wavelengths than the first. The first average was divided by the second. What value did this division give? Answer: 1.08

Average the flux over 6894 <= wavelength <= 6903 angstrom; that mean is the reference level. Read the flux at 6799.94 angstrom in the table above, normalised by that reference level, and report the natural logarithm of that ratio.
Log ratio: -0.02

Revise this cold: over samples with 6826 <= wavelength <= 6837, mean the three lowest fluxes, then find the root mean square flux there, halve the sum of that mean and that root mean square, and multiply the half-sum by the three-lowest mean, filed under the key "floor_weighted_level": 0.274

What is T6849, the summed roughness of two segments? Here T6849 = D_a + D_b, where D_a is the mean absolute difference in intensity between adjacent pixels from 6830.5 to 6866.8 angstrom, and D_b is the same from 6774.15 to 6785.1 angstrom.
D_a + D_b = 0.060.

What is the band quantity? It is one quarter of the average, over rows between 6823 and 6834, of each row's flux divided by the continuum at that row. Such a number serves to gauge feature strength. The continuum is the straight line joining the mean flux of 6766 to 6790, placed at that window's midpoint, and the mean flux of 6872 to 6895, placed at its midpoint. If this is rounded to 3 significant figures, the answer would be 0.252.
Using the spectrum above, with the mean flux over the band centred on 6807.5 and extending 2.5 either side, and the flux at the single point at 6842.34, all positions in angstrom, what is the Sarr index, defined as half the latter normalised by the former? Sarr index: 0.542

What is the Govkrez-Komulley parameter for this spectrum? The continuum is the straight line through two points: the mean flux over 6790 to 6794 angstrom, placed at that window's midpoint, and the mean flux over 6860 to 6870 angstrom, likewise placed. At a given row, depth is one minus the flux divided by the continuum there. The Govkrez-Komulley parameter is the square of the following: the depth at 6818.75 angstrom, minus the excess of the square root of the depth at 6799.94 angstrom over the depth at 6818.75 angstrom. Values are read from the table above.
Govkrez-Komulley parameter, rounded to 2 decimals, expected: 0.00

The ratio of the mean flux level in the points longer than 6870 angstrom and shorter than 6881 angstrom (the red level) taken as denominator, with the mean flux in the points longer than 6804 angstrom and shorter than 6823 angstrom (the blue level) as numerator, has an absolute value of 0.98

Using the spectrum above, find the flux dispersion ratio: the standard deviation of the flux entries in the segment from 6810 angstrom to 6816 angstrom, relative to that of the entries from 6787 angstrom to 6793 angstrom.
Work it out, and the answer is 1.10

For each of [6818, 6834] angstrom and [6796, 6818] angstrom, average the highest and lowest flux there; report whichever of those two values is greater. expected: 0.520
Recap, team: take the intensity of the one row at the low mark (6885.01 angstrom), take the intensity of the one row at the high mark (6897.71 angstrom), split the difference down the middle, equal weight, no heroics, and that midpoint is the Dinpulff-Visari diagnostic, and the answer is 0.501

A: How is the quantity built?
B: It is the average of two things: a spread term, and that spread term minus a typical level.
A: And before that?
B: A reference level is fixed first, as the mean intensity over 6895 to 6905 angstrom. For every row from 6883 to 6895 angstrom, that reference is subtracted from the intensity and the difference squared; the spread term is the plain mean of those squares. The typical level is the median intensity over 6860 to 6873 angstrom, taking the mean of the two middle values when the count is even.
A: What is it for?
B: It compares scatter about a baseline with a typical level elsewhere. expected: -0.260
